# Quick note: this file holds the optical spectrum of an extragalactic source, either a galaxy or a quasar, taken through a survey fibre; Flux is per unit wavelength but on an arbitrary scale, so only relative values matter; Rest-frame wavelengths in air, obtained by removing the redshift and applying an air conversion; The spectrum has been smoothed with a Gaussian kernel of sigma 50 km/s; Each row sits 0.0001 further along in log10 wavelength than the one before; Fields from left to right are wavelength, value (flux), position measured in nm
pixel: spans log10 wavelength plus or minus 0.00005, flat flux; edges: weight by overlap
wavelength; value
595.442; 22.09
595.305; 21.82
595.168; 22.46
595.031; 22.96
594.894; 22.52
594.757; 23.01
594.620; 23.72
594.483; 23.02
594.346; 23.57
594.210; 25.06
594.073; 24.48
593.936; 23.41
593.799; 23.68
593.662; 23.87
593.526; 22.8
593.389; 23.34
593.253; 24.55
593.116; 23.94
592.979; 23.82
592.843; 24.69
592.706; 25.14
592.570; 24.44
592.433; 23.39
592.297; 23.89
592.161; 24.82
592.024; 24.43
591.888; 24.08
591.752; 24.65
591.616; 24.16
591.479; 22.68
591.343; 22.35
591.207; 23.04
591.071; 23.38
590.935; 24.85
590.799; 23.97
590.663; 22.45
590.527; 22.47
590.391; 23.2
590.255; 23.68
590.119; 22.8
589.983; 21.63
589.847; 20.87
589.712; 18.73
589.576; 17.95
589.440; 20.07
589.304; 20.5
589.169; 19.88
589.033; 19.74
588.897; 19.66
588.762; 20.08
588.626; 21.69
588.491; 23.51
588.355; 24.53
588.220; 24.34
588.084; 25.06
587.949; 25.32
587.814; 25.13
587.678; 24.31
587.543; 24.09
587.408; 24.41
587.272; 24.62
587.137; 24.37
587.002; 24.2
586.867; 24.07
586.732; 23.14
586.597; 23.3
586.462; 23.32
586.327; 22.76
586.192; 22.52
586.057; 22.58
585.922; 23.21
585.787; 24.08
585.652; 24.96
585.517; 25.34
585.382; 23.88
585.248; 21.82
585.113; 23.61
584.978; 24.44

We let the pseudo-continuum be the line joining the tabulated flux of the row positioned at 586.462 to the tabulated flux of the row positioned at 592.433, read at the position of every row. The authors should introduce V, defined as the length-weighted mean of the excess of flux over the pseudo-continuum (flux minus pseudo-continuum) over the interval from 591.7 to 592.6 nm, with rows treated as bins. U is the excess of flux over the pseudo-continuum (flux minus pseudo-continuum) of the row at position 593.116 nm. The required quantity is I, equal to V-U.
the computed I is 0.3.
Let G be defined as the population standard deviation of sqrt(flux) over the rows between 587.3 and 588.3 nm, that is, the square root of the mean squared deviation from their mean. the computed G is 0.05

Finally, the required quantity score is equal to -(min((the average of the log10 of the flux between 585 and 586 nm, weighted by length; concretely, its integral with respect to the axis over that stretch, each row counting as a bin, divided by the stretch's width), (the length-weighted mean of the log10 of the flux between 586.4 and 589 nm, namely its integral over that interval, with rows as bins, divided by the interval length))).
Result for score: -1.37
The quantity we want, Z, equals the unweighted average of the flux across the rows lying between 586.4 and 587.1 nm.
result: 23.6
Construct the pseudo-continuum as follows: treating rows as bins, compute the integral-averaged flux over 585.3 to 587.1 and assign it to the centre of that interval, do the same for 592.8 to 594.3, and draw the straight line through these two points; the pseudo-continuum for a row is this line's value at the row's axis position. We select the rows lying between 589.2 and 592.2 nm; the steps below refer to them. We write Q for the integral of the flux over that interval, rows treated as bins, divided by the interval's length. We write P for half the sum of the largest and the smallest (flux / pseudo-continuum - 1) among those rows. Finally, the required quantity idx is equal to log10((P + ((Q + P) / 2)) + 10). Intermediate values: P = -0.102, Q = 22.5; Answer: 1.32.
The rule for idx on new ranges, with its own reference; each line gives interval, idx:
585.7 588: 1.34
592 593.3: 1.35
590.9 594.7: 1.34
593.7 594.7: 1.34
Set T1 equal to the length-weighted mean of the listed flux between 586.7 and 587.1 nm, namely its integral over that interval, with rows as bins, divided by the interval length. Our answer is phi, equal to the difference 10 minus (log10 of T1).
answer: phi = 8.62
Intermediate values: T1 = 23.9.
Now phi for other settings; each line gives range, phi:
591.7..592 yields 8.61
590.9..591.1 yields 8.62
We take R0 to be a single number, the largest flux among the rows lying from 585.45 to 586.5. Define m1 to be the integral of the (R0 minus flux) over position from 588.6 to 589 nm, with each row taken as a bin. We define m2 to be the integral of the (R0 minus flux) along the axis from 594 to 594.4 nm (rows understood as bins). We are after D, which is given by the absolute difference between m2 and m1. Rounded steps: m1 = 2.0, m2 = 0.38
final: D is 1.64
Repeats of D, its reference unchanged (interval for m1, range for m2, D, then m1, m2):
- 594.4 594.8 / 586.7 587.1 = 0.25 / 0.8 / 0.57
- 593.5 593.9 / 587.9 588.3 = 0.54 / 0.7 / 0.19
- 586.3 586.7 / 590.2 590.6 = 0.03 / 0.9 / 0.90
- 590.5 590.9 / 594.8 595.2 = 0.19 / 0.9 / 1.06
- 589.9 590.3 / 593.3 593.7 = 0.31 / 1.1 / 0.79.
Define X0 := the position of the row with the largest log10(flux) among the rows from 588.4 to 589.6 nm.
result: 588.491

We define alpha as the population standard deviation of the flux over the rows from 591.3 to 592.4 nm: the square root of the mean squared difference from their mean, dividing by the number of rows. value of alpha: 0.84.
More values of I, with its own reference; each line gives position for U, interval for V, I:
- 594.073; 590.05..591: -1.1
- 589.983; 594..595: 1.9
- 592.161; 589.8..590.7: -2.3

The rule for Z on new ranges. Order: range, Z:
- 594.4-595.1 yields 23.0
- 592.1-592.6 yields 24.1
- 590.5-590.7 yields 22.5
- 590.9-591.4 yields 23.4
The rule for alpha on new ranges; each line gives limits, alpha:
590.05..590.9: 0.58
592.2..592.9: 0.61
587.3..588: 0.48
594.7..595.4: 0.43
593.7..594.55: 0.69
